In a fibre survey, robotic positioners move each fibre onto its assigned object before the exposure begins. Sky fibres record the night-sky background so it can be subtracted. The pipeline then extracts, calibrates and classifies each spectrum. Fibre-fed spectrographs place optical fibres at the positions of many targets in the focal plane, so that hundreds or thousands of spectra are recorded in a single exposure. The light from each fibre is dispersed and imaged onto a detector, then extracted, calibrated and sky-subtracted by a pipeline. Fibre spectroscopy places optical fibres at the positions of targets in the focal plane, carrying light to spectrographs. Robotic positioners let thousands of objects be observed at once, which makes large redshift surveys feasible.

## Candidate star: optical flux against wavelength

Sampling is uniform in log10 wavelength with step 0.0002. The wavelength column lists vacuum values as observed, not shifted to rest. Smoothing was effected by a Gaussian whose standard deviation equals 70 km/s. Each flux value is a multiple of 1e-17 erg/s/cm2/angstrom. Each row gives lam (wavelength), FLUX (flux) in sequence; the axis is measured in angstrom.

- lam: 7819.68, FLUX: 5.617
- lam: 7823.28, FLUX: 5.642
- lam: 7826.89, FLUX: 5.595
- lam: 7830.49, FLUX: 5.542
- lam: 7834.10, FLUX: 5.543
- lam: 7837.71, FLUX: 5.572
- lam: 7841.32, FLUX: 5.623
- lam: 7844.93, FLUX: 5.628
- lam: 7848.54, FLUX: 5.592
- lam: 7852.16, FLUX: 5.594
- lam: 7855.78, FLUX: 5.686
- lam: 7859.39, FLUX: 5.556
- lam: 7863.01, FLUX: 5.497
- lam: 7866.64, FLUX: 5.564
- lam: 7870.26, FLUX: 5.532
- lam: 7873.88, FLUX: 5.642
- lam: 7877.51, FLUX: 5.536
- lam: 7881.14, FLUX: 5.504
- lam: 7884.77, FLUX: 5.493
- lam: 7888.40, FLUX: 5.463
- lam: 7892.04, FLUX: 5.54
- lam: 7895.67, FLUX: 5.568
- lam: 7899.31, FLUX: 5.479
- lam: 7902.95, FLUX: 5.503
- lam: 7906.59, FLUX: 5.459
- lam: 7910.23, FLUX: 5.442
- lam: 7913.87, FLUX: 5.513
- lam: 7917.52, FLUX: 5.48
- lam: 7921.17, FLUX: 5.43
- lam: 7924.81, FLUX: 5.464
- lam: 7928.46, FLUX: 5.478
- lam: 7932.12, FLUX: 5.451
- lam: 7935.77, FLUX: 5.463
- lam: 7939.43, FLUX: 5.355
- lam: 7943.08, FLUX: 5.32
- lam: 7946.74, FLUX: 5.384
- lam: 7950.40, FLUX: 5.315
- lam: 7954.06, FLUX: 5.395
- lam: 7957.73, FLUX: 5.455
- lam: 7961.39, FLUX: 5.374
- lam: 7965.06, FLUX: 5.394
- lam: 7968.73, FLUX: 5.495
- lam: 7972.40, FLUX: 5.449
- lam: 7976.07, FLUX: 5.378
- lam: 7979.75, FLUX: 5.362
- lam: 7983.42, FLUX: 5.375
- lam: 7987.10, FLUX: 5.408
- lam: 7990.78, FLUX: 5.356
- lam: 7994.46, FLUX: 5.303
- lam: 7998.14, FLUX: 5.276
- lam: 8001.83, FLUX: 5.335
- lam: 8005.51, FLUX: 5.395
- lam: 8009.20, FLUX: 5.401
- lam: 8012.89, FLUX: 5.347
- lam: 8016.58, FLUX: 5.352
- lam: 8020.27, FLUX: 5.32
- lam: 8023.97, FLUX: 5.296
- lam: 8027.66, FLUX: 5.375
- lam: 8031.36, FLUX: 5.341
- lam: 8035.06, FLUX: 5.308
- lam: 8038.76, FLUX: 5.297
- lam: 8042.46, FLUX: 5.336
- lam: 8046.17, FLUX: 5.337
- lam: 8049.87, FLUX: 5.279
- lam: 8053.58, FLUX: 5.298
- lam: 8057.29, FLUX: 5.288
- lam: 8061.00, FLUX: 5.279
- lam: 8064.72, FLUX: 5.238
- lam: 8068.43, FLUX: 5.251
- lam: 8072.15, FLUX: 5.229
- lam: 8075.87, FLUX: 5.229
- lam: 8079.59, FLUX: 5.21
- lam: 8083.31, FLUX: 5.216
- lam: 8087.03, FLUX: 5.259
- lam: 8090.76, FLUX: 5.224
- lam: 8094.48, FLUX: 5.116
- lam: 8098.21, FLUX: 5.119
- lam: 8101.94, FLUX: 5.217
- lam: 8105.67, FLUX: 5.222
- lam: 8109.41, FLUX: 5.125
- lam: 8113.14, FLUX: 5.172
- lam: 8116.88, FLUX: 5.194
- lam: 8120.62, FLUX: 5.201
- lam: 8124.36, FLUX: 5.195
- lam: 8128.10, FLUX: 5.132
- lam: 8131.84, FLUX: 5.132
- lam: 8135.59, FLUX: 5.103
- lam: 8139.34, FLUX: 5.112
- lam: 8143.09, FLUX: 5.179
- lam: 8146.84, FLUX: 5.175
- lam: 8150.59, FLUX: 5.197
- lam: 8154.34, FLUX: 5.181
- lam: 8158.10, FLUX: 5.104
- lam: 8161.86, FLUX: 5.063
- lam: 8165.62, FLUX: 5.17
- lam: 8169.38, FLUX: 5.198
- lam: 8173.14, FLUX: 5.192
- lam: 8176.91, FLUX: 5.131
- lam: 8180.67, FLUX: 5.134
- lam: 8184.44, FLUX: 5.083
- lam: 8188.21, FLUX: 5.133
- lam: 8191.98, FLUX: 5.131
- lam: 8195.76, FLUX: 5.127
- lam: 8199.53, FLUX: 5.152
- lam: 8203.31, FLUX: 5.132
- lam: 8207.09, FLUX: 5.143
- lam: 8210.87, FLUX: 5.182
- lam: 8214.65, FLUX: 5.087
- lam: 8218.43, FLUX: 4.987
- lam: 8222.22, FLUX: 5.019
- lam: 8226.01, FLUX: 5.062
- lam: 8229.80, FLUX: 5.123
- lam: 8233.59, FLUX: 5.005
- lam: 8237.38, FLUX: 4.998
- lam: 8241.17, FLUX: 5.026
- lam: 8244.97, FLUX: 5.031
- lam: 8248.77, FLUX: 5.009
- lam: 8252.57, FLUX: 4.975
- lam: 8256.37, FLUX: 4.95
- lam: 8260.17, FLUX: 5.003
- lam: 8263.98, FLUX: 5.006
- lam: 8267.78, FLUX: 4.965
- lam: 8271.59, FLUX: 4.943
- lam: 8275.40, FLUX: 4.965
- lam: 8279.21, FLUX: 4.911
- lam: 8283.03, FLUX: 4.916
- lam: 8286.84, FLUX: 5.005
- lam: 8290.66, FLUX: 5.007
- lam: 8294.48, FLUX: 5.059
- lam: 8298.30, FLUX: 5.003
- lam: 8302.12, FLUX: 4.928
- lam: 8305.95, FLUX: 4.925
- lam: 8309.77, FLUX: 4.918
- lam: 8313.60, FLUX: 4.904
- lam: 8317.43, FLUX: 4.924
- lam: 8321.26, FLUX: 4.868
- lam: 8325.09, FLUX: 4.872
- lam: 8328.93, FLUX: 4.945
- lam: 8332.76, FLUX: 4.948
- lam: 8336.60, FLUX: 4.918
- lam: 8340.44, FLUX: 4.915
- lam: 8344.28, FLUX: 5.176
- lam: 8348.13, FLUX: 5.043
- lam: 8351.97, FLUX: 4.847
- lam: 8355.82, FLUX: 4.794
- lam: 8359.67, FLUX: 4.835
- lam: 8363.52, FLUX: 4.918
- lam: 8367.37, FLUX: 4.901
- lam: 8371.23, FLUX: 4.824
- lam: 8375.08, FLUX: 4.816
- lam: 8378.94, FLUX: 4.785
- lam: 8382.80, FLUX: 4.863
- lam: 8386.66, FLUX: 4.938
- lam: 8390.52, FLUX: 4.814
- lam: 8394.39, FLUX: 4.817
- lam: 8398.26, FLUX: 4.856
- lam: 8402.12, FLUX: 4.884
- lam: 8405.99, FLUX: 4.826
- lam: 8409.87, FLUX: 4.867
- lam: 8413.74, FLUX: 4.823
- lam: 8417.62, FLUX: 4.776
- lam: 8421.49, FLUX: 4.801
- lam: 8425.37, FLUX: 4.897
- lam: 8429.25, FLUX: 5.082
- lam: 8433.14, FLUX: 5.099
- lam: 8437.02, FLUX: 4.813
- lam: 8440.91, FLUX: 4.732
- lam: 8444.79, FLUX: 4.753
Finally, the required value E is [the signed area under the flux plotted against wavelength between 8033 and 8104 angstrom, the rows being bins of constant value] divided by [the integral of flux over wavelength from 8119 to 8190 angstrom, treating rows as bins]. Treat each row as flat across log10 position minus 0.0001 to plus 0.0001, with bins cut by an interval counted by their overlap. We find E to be 1.02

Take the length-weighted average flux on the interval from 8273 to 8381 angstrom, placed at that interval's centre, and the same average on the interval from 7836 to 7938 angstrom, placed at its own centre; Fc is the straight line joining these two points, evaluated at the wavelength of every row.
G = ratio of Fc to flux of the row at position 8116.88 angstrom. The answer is 1.003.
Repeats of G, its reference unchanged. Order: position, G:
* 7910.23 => 1.010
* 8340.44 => 0.998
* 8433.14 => 0.937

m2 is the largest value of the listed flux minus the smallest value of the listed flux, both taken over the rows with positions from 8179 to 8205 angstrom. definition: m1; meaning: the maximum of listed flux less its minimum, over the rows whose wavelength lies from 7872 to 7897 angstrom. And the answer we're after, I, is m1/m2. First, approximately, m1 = 0.179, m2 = 0.069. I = 2.59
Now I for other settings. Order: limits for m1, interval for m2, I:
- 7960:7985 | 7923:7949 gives 0.84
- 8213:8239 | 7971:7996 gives 0.93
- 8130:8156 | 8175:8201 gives 1.36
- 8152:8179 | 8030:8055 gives 2.18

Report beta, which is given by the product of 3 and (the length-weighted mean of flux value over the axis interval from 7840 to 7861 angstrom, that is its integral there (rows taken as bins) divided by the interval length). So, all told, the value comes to 16.8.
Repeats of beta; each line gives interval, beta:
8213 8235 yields 15.1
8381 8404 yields 14.6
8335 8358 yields 14.8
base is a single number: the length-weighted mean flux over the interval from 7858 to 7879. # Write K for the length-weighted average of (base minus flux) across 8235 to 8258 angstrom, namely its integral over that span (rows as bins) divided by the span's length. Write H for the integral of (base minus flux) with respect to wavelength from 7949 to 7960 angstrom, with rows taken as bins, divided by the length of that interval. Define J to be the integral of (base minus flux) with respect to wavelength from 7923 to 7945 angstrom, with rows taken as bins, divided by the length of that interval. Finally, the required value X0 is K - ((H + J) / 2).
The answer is 0.4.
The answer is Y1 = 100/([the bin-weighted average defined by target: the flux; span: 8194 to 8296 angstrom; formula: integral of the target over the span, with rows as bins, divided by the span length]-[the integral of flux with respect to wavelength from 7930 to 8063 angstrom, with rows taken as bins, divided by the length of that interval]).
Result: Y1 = -304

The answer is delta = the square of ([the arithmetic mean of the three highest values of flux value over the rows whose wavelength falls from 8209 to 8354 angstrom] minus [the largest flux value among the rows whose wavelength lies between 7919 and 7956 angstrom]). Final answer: 0.10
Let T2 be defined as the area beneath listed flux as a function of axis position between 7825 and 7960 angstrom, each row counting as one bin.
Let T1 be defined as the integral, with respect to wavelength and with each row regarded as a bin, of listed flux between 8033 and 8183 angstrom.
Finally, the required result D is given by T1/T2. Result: 1.0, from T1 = 780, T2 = 743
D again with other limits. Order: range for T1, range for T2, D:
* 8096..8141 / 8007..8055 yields 0.9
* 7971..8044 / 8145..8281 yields 0.6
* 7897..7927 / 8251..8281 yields 1.1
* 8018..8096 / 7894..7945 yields 1.5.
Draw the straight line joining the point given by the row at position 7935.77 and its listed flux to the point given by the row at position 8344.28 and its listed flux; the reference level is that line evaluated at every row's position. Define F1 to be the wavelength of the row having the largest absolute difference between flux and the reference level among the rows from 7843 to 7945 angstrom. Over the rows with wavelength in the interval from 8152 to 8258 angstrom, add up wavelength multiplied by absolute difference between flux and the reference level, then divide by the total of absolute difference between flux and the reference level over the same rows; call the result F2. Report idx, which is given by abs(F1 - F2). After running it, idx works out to 355.0 angstrom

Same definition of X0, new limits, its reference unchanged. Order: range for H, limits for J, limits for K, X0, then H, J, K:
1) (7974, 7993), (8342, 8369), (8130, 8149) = 0.0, 0.18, 0.62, 0.41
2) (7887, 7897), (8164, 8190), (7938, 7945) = 0.0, 0.03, 0.41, 0.22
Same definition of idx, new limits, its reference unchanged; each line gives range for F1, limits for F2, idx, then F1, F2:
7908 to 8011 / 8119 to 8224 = 173.8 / 7998.14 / 8171.9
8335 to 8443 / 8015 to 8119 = 364.2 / 8440.91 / 8076.8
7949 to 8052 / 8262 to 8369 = 317.5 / 7998.14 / 8315.6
